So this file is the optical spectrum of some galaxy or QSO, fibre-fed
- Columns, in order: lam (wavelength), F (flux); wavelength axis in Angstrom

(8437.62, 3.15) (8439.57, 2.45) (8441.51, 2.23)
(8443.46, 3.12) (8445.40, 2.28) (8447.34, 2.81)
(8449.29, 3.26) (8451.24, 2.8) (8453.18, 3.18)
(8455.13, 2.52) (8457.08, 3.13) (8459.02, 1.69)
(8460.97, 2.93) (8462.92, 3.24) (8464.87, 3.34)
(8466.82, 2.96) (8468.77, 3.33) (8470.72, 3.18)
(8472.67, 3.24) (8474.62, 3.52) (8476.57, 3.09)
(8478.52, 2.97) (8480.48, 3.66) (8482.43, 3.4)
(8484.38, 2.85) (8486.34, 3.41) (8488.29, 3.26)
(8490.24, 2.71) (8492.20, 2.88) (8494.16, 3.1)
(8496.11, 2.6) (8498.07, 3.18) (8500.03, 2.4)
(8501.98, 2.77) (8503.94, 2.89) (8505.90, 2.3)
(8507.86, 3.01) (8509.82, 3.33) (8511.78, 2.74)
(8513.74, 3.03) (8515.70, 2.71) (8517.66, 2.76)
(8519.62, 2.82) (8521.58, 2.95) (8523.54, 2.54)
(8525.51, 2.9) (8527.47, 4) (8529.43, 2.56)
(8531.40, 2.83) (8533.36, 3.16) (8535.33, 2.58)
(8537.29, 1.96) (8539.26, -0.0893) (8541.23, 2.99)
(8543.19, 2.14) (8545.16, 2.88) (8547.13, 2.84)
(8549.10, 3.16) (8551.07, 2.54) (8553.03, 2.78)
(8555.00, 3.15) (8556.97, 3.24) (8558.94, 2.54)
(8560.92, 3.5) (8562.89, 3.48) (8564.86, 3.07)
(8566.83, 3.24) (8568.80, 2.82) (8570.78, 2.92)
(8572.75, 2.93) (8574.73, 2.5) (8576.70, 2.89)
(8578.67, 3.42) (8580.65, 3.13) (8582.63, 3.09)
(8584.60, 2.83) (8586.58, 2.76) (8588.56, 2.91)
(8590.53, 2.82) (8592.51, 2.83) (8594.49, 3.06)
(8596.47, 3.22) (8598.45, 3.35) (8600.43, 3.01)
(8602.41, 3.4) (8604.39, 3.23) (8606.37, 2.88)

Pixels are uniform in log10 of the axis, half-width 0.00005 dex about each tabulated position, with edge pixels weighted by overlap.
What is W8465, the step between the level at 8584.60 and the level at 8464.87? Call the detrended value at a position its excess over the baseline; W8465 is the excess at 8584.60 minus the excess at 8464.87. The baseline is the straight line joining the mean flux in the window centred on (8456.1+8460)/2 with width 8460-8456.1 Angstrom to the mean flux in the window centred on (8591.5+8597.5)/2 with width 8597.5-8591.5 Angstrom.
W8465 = -1.1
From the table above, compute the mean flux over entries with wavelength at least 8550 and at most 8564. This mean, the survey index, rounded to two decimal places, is 3.03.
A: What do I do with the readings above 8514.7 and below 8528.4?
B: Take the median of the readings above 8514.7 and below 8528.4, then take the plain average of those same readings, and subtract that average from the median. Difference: -0.13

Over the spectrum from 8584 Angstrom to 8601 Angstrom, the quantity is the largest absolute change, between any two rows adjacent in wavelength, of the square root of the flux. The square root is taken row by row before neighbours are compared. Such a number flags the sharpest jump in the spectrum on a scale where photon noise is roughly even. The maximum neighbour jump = 0.10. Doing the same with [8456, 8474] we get 0.47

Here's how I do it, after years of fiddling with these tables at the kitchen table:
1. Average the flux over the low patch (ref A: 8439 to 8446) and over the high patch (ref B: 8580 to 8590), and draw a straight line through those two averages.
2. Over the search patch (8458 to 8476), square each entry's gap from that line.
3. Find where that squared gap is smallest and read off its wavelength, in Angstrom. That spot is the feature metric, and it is 8460.97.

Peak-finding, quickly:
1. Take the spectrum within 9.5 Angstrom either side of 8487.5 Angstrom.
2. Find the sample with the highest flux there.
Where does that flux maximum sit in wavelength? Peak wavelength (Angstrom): 8480.48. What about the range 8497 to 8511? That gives 8509.82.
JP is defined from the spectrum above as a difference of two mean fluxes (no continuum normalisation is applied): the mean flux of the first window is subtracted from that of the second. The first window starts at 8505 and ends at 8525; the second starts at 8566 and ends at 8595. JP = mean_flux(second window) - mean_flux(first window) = 0.12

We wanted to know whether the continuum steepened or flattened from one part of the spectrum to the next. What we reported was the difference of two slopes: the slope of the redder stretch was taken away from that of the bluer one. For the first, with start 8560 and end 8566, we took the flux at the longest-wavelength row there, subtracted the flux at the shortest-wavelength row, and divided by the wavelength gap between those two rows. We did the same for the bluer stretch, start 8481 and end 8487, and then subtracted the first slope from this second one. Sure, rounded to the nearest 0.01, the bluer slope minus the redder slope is 0.11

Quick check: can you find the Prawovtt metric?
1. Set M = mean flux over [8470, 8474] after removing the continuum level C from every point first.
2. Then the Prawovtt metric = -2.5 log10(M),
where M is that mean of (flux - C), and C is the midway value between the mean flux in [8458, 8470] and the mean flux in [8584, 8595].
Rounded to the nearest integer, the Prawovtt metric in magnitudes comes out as 1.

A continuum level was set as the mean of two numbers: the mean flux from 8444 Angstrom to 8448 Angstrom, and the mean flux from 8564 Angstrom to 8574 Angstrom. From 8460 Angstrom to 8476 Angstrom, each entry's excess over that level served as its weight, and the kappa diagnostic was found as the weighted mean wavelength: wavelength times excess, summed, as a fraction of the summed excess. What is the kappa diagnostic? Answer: 8468.9 Angstrom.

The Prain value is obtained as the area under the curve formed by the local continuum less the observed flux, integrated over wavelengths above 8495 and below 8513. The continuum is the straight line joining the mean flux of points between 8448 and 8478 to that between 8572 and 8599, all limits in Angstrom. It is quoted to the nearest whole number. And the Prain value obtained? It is 4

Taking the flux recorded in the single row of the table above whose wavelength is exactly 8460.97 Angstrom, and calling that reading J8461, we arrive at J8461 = 2.93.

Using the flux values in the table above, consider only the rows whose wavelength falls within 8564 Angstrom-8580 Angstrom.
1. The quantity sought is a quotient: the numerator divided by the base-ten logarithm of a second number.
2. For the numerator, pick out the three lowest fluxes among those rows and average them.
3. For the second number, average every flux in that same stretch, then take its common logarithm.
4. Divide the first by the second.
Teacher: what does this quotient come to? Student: 5.78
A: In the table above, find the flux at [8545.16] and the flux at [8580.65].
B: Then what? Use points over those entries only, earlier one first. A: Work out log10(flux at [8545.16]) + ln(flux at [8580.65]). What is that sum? 1.60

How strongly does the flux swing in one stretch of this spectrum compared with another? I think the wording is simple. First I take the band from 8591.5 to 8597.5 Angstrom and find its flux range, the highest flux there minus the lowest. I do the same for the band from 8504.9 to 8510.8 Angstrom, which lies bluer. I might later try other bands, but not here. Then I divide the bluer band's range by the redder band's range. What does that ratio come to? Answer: 2.6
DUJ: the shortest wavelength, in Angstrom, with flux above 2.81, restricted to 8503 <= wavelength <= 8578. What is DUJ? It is 8503.94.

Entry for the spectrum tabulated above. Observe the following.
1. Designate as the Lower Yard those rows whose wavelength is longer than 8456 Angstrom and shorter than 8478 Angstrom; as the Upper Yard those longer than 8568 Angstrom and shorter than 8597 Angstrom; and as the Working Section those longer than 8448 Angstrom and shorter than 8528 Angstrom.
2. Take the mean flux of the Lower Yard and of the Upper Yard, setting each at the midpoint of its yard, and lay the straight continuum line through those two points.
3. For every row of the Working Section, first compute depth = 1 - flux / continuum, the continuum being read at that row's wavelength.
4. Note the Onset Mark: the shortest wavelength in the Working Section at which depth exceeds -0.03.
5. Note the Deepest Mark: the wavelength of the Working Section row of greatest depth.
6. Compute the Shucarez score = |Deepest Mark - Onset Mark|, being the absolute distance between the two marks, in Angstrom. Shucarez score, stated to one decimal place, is 7.8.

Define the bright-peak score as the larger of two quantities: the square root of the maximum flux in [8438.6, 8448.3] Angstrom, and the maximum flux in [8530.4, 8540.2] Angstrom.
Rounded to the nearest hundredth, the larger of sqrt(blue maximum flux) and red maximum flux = 3.16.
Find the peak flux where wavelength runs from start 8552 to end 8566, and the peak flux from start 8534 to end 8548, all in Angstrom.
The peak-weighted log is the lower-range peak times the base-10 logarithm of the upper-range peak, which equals 1.63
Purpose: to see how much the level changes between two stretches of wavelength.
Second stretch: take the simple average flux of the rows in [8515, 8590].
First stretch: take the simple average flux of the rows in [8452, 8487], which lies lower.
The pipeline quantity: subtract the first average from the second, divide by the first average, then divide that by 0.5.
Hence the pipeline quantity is -0.17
